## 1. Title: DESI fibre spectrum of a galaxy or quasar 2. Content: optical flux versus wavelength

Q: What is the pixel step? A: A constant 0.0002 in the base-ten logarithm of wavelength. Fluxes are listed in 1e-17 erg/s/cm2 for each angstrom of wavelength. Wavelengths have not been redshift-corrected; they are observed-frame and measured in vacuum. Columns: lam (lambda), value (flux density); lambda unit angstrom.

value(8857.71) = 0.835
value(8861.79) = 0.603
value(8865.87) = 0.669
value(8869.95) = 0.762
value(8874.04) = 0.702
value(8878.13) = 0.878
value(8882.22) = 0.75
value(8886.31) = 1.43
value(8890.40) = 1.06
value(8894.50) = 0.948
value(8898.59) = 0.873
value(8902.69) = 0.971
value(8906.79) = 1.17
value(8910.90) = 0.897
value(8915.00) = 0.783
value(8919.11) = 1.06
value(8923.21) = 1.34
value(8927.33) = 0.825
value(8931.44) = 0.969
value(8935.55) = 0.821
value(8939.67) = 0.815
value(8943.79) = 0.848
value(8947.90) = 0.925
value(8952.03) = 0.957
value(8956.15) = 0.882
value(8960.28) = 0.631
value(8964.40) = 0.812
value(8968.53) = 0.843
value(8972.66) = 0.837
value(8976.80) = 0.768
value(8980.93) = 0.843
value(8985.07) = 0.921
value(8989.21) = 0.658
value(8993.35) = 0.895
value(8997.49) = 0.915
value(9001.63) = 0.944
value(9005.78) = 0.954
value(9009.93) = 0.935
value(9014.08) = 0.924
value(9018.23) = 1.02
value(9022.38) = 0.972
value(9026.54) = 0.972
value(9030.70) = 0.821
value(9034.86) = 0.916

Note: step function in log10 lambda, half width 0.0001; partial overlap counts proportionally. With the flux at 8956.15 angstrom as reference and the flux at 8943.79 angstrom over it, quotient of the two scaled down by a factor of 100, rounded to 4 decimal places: 0.0096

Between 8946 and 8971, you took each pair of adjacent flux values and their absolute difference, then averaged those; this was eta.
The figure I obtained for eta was 0.11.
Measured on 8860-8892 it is 0.22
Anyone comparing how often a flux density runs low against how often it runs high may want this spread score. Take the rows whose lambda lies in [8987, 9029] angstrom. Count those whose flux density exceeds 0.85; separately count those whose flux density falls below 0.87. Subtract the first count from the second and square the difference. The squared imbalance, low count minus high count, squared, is 64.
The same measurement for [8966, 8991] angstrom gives 16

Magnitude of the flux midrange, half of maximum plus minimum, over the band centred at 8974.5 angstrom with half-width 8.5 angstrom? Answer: 0.23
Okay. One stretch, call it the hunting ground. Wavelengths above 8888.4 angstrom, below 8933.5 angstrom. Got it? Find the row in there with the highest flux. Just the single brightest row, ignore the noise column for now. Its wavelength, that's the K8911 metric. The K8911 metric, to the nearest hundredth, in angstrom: 8923.21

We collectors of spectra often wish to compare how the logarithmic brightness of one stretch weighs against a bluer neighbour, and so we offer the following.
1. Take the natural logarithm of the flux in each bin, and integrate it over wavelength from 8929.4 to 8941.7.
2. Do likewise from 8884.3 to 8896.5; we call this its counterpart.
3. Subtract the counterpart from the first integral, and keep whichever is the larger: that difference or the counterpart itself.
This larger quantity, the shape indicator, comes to 1.5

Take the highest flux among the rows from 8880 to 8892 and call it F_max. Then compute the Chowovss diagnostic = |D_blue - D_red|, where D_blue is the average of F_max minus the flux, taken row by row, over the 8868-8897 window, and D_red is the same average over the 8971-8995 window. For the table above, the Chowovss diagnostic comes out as 0.11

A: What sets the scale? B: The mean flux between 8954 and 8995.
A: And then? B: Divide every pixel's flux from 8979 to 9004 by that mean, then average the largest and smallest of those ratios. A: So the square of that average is 1.0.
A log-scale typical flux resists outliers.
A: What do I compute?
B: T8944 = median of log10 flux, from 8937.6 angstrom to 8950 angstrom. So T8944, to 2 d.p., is -0.07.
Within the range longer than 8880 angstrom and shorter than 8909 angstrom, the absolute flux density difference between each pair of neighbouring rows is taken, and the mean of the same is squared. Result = 0.065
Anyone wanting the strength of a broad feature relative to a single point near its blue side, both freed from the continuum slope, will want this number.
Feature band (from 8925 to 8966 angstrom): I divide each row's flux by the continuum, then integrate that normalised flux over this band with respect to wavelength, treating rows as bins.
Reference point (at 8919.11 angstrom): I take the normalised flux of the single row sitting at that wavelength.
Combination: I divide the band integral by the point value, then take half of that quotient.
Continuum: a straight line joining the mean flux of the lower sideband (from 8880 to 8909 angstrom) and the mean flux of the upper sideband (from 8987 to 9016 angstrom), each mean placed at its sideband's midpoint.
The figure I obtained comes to 17.1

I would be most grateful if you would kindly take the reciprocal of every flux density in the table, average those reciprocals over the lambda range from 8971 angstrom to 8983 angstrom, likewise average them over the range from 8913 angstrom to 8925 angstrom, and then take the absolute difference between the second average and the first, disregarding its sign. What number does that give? 0.24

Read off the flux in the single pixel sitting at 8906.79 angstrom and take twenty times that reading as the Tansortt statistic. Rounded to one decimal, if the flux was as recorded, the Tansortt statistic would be 23.4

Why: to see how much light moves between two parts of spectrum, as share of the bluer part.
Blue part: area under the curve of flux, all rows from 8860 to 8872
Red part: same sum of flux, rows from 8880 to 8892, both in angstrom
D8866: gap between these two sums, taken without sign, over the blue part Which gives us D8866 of 0.59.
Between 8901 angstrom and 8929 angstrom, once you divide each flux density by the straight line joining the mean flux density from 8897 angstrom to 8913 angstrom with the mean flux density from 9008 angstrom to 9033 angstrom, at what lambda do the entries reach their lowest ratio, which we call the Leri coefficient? 8915.00 angstrom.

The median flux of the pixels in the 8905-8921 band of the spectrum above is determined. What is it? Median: 0.98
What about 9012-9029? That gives 0.97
